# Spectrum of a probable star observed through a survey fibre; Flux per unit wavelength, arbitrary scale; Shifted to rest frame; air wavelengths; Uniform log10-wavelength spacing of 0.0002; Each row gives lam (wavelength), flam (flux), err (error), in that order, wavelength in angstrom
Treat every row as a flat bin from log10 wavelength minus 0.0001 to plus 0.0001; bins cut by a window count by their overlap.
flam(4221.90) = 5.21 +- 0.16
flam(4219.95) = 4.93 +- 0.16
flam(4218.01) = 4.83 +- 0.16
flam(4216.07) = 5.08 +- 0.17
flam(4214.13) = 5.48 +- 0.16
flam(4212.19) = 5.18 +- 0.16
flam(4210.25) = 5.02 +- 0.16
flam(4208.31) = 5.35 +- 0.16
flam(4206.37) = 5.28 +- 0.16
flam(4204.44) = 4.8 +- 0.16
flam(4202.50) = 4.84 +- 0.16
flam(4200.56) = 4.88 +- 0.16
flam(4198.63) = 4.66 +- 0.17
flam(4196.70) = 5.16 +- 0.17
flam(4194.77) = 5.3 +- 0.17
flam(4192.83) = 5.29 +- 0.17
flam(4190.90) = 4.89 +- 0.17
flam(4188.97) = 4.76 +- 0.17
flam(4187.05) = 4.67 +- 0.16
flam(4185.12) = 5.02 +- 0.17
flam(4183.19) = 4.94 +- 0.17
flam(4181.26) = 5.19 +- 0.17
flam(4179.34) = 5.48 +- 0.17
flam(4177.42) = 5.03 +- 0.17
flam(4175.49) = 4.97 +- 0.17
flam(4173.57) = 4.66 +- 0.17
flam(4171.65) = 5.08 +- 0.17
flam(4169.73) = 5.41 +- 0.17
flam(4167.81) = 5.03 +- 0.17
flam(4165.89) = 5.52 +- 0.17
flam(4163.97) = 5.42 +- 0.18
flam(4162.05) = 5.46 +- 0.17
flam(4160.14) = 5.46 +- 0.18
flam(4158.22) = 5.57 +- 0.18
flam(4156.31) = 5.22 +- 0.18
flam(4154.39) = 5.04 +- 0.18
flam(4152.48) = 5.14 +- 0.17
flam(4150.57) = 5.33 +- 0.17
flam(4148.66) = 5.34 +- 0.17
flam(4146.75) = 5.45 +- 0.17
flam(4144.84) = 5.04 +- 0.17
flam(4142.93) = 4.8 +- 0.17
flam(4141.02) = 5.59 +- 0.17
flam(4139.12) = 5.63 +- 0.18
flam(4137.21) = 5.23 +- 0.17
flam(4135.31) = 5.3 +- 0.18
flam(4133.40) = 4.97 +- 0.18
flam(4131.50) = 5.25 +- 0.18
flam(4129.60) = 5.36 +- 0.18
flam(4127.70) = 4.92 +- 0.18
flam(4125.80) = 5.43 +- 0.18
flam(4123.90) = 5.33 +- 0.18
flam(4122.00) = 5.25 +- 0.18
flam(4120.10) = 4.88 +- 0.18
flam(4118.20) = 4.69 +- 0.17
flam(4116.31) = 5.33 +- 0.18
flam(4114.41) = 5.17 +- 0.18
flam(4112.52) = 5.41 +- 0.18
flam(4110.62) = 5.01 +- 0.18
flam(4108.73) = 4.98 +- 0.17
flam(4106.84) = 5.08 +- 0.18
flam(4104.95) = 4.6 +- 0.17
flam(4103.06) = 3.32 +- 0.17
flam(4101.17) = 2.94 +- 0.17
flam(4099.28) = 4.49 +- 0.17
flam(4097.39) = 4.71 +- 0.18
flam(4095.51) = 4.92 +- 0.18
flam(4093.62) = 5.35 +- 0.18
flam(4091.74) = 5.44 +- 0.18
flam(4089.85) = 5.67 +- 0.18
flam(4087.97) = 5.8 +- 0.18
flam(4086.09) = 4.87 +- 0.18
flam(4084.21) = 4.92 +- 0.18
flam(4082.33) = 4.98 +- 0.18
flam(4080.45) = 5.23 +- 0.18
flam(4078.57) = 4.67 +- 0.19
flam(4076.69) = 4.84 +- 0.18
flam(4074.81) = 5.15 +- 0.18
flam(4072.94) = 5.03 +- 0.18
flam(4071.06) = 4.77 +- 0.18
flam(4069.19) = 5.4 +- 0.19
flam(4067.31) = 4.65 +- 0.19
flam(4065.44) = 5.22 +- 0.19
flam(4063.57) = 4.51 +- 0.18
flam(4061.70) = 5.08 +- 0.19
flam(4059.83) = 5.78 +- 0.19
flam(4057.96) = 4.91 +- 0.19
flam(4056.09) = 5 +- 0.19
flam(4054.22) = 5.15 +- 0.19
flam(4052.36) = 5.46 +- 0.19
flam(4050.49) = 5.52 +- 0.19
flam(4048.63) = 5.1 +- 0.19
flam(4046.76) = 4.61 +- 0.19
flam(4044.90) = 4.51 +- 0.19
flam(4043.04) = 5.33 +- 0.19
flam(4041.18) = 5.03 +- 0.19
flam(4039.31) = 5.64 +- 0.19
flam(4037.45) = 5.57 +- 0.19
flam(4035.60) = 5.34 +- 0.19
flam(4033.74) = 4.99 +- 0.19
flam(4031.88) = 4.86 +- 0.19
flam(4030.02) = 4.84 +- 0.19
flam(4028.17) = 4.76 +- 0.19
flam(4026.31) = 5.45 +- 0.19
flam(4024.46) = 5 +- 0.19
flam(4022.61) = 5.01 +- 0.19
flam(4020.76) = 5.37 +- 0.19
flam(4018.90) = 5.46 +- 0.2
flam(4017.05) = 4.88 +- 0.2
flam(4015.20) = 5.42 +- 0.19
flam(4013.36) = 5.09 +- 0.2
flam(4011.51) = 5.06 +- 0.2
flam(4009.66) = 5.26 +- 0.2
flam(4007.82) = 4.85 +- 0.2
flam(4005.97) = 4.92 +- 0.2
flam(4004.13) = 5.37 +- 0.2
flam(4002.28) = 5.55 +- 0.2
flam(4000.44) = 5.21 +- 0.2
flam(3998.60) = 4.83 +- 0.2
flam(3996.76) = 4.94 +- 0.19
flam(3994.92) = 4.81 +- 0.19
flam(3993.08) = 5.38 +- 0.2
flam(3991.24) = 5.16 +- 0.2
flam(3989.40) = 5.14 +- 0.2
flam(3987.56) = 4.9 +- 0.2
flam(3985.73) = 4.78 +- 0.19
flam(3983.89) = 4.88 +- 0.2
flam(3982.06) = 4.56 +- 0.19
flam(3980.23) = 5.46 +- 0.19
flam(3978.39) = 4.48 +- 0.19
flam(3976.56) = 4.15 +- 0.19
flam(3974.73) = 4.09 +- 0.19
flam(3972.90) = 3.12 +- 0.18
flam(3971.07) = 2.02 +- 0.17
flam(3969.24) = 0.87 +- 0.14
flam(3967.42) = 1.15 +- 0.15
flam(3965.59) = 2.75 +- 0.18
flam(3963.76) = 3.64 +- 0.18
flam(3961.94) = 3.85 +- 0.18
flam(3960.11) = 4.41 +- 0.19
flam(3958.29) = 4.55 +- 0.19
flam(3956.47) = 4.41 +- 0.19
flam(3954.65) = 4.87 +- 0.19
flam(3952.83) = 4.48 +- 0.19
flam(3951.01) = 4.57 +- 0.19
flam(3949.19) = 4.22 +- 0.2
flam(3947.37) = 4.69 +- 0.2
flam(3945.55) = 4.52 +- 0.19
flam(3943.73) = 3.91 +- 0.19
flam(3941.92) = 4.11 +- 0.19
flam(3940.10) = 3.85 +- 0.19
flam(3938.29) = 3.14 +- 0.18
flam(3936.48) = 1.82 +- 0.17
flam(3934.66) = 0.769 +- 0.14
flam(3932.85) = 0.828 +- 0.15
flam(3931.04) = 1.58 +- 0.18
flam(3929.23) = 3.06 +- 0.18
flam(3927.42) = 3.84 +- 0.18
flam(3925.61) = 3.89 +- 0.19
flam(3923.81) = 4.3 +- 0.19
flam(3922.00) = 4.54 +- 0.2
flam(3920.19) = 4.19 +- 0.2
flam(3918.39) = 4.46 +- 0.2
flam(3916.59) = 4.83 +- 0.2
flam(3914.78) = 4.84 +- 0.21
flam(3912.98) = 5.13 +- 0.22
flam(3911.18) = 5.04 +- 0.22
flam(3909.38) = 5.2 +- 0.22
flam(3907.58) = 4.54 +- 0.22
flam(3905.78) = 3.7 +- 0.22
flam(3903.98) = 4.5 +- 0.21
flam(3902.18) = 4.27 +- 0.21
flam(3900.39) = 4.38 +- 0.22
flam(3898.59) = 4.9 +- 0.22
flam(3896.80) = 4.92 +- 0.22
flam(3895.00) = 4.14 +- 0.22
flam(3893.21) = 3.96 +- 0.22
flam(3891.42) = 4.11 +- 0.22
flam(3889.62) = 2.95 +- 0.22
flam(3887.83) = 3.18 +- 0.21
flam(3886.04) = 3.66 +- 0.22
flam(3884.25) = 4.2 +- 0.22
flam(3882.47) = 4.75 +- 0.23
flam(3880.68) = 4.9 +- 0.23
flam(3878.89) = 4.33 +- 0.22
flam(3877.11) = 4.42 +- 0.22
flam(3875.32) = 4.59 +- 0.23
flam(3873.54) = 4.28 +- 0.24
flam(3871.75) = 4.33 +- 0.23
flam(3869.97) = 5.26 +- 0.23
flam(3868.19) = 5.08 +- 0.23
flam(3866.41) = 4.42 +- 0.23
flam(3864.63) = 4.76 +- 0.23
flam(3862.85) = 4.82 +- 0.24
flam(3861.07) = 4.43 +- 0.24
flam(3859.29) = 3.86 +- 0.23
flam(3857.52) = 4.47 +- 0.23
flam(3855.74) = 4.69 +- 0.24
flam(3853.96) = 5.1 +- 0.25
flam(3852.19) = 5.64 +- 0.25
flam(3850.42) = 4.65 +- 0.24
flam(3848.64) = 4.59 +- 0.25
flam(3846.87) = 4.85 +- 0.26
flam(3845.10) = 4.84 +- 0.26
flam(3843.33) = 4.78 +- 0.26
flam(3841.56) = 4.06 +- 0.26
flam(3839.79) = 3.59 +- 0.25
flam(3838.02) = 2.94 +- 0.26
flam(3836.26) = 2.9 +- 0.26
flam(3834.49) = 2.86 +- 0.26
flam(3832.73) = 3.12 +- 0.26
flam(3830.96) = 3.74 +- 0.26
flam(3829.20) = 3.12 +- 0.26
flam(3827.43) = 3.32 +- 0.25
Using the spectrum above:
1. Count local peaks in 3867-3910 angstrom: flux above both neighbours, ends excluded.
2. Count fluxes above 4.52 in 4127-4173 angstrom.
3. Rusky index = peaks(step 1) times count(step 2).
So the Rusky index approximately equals 144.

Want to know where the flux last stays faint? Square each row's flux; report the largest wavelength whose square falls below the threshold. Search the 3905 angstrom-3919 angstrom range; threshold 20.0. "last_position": 3918.39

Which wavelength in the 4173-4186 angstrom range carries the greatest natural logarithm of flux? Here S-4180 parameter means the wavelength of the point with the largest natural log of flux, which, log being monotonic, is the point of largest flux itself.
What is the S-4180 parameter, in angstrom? 4179.34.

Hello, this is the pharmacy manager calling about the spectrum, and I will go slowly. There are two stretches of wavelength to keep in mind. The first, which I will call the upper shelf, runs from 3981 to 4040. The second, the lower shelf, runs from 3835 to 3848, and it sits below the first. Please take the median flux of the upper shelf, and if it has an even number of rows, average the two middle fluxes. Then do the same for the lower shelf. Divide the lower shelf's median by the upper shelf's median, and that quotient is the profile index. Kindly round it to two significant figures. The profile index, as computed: 0.81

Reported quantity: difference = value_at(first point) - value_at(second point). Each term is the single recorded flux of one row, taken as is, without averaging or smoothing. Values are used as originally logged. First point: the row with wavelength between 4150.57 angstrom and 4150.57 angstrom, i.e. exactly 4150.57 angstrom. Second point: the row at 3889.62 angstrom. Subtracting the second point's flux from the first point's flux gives 2.4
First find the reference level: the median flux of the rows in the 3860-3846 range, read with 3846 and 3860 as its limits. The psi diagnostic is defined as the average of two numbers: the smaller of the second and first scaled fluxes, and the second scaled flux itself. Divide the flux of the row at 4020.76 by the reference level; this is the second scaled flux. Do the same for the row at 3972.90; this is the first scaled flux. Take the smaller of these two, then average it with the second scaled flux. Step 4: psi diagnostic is 0.91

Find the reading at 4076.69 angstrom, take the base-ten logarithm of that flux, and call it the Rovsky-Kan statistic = 0.685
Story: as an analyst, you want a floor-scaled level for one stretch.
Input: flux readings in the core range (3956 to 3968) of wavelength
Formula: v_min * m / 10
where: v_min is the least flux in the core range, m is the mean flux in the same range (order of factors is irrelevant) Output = 0.41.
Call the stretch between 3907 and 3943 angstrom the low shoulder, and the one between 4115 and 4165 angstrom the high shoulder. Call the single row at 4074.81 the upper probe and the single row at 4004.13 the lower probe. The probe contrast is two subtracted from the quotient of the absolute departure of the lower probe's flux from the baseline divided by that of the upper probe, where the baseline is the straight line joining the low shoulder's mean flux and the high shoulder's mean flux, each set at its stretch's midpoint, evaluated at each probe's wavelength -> 1.0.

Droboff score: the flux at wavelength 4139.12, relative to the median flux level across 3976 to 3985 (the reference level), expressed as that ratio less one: 0.23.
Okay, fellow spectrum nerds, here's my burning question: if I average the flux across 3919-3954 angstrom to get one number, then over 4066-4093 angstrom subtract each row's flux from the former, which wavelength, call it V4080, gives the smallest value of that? 4087.97 angstrom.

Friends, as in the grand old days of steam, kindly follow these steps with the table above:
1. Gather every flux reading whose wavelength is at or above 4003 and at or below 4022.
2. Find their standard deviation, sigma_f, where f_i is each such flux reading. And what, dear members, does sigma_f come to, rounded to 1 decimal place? 0.2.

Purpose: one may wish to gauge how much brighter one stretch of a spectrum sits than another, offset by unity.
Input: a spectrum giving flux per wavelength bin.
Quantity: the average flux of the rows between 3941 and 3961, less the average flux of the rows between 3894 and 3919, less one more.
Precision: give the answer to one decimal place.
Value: -1.2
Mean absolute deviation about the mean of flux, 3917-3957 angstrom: 1.0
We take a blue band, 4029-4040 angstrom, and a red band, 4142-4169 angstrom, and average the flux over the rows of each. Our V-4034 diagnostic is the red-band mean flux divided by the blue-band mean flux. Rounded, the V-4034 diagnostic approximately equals 1.0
